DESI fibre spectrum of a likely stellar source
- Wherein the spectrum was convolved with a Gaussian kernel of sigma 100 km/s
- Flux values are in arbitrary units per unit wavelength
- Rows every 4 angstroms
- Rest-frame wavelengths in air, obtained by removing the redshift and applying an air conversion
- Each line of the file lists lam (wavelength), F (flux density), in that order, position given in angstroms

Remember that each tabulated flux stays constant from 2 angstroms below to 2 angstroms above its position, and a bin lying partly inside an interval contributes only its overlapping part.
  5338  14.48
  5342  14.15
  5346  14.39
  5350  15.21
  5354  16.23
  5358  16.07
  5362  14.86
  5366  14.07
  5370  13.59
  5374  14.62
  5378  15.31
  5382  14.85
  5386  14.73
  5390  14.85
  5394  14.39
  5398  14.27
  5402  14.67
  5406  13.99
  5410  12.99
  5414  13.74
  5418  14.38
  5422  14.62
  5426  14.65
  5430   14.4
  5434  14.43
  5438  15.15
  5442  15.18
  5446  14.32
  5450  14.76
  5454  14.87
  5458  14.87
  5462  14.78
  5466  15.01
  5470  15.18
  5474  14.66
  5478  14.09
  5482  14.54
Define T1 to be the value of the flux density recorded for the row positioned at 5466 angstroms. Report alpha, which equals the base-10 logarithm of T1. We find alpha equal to 1.18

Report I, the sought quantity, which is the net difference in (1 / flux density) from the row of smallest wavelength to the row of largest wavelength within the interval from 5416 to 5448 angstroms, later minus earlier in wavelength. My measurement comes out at 0.0003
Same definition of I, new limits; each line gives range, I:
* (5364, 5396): -0.0016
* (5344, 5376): -0.0011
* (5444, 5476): -0.0016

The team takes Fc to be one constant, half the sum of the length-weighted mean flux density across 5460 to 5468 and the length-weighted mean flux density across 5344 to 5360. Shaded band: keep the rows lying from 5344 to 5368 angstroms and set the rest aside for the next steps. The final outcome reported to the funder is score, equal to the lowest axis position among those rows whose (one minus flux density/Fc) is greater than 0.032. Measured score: 5346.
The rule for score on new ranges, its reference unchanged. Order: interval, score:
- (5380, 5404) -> 5394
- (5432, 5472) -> 5434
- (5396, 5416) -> 5398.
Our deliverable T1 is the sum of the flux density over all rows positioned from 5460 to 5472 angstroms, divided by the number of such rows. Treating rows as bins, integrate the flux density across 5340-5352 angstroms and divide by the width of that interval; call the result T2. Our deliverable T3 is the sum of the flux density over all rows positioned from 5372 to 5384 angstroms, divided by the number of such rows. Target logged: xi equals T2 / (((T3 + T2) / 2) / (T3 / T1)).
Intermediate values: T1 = 15.0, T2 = 14.6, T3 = 14.9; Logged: 0.984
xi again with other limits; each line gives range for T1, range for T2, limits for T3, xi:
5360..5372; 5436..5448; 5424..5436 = 1.036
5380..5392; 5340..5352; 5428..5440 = 0.987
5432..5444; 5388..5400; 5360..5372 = 0.961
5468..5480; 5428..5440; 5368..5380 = 0.996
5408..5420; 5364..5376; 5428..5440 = 1.049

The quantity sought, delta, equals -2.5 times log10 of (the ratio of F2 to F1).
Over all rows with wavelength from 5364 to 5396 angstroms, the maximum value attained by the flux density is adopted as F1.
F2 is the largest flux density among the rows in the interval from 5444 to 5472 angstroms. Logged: 0.009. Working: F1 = 15.31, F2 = 15.18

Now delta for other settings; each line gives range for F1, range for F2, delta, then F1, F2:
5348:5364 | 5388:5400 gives 0.096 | 16.23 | 14.85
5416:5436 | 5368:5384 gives -0.048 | 14.65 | 15.31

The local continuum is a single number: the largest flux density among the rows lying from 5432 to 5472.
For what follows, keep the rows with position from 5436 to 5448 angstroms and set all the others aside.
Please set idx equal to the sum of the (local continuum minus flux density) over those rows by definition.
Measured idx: 0.9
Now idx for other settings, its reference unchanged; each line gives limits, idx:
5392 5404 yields 2.2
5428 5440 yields 1.6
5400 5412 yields 3.9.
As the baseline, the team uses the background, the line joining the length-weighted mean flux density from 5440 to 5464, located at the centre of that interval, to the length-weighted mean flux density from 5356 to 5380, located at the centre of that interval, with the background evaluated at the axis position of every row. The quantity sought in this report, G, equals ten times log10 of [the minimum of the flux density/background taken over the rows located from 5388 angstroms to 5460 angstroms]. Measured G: -0.6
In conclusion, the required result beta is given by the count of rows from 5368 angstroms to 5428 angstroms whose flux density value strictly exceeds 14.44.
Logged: 8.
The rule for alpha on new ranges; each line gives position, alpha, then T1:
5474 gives 1.17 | 14.66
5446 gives 1.16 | 14.32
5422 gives 1.16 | 14.62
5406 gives 1.15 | 13.99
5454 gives 1.17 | 14.87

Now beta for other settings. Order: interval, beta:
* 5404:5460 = 7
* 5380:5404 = 4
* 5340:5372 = 4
